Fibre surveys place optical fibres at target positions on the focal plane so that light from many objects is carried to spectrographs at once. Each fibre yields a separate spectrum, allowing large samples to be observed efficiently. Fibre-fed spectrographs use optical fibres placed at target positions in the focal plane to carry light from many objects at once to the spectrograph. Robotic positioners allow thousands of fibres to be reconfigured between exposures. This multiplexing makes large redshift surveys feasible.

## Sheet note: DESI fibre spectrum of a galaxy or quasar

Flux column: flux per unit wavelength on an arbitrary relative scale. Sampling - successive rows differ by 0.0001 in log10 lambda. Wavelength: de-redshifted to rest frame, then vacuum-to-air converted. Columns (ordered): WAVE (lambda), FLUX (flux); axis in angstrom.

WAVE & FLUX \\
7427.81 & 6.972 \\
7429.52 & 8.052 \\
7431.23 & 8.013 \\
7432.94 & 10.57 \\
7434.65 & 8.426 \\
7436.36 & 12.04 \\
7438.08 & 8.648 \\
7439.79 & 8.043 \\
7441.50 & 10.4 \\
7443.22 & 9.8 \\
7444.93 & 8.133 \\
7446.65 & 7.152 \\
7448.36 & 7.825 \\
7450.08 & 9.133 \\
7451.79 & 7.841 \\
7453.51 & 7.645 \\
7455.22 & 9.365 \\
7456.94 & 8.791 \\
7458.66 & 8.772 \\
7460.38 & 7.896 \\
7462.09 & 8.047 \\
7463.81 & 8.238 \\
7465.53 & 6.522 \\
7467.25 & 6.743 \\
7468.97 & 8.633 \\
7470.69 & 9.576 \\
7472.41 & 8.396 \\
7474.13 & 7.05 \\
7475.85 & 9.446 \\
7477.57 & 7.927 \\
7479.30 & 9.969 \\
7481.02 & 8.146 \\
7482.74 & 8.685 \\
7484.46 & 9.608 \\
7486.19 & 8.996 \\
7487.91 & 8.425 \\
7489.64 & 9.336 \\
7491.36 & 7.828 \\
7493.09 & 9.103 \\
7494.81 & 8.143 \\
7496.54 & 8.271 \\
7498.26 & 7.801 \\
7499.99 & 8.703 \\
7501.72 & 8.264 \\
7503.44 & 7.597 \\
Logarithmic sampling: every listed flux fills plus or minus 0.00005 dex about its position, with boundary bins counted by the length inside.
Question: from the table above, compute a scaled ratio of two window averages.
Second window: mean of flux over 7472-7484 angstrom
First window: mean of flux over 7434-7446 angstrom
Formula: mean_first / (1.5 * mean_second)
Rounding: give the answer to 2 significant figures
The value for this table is 0.73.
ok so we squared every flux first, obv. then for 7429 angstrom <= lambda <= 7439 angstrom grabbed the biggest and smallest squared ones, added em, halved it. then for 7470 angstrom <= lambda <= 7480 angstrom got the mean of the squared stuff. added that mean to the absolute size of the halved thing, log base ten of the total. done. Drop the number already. 2.26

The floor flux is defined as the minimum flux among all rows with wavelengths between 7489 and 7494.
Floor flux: 7.828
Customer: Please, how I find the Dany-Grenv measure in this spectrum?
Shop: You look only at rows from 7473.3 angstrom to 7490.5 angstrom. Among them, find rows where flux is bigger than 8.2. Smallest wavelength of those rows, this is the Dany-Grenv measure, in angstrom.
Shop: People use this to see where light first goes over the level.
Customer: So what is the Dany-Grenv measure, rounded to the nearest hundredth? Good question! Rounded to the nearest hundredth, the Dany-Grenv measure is 7475.85 angstrom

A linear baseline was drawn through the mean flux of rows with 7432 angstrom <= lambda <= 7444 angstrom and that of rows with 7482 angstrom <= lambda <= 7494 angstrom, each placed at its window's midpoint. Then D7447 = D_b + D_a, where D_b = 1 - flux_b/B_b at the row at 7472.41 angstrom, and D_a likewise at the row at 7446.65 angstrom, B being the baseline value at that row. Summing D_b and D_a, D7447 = 0.33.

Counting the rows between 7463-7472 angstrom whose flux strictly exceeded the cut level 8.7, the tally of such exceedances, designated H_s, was 1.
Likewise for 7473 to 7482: 2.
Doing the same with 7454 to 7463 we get 3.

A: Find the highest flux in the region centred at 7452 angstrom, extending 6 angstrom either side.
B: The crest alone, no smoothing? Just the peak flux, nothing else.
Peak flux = 9.365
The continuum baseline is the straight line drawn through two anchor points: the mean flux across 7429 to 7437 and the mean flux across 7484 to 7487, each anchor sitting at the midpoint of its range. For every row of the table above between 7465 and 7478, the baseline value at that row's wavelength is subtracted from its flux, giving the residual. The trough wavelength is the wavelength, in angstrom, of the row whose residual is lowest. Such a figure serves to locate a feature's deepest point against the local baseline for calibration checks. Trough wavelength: 7465.53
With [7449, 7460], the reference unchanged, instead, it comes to 7453.51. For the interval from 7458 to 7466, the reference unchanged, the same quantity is 7465.53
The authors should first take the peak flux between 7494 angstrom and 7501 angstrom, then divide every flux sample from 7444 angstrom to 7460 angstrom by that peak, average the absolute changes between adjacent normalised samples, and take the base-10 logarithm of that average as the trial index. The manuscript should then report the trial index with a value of -1.01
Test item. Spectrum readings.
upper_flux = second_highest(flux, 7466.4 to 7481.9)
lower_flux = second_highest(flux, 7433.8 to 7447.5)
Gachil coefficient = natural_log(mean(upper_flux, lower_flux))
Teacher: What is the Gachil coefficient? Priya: 2.30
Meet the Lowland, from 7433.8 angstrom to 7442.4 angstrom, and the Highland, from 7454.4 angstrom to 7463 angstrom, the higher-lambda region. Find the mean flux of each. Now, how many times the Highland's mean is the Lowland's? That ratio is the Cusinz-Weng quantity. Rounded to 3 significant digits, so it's 1.11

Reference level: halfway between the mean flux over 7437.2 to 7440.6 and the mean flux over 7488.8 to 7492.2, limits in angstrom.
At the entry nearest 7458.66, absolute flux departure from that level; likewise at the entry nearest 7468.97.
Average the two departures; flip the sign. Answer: -0.2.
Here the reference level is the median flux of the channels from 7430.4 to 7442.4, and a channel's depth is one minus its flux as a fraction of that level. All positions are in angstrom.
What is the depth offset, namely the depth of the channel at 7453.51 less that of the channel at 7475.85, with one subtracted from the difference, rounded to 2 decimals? -0.79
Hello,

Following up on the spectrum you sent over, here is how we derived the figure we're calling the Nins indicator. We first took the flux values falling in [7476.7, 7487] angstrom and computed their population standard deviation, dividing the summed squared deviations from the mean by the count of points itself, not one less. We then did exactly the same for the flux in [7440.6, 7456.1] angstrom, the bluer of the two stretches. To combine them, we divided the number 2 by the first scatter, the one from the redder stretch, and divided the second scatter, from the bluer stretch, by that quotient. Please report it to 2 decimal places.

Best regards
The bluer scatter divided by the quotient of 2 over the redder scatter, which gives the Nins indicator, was 0.38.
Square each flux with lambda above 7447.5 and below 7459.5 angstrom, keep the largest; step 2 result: 88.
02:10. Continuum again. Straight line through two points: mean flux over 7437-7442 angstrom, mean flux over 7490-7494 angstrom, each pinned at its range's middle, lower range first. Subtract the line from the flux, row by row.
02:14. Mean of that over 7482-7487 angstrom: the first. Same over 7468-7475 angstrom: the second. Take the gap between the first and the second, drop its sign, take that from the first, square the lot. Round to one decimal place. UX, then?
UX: 0.1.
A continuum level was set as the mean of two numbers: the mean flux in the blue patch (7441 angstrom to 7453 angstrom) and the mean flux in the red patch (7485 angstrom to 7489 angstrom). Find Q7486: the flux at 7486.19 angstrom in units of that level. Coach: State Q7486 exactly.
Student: 1.04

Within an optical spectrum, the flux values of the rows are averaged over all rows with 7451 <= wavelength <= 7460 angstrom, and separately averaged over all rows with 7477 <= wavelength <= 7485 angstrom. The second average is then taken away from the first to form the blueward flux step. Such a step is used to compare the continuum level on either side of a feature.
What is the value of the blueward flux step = -0.4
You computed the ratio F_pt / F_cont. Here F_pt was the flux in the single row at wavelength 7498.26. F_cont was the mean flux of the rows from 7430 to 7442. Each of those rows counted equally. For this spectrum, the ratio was 0.83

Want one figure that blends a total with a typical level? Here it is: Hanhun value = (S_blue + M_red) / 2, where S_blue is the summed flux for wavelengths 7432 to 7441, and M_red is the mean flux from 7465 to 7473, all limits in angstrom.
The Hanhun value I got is 27.9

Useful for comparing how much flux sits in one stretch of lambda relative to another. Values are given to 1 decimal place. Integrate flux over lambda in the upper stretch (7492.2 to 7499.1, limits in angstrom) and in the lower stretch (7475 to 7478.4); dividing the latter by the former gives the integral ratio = 0.5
